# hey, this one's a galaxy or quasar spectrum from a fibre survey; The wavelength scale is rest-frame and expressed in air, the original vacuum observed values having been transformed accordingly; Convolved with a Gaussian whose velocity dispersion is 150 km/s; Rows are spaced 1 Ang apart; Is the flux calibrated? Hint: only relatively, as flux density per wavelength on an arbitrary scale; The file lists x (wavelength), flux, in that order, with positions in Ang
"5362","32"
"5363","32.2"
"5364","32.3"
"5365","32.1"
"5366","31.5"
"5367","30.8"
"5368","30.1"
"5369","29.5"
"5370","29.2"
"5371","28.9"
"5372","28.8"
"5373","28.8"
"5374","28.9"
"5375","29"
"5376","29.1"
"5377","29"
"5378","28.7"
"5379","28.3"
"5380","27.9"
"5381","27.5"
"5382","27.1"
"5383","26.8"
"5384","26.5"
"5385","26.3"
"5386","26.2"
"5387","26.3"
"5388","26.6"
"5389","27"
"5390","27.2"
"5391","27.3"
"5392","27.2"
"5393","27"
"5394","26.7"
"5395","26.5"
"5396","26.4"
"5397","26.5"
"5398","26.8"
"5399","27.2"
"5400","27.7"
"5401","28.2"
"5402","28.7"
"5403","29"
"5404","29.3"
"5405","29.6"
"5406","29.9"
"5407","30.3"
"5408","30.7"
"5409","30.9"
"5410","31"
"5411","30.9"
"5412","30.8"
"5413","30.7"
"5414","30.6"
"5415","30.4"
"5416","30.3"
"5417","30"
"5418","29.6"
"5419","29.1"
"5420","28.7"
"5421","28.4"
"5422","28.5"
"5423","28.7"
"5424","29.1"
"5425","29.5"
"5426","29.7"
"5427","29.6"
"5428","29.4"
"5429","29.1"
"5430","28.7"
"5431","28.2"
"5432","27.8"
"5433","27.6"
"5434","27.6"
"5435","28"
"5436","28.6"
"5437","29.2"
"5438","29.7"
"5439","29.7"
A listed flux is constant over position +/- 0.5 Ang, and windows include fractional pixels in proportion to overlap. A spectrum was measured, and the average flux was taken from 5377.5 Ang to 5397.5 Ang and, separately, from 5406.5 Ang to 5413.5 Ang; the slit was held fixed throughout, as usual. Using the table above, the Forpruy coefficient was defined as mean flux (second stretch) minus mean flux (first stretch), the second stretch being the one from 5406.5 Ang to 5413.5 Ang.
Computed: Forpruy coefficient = 3.8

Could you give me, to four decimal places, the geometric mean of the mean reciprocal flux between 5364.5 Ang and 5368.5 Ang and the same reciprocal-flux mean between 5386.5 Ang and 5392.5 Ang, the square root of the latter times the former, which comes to 0.0346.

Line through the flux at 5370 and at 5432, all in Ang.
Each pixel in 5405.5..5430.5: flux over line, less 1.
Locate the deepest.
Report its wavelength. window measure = 5421 Ang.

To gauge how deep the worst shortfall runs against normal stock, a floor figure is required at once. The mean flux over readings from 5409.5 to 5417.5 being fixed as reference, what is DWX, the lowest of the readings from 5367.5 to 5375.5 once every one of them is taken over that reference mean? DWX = 0.942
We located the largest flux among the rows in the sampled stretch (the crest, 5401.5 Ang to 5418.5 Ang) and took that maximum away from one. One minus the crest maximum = -30.0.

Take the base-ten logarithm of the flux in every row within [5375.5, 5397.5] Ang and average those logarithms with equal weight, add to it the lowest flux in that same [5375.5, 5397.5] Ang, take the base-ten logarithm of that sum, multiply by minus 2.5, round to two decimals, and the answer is -3.60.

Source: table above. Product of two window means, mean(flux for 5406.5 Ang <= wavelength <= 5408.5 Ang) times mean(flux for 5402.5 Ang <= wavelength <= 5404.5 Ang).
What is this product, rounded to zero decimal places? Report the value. 889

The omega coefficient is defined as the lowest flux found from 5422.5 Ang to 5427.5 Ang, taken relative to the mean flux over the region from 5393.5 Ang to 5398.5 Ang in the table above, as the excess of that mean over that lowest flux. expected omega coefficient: -2.1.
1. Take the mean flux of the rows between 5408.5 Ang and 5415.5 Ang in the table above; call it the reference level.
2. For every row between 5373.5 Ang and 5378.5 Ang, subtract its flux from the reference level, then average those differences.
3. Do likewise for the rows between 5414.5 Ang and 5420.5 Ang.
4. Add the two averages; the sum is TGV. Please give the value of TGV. 2.9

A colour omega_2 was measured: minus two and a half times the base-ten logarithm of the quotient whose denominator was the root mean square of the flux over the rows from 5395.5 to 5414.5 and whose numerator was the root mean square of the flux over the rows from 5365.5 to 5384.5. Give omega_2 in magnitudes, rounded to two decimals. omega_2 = 0.02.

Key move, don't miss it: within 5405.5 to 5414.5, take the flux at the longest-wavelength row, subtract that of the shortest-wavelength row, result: 1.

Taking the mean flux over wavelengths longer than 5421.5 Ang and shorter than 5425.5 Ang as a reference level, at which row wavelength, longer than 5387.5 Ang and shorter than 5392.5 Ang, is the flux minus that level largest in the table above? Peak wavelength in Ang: 5391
